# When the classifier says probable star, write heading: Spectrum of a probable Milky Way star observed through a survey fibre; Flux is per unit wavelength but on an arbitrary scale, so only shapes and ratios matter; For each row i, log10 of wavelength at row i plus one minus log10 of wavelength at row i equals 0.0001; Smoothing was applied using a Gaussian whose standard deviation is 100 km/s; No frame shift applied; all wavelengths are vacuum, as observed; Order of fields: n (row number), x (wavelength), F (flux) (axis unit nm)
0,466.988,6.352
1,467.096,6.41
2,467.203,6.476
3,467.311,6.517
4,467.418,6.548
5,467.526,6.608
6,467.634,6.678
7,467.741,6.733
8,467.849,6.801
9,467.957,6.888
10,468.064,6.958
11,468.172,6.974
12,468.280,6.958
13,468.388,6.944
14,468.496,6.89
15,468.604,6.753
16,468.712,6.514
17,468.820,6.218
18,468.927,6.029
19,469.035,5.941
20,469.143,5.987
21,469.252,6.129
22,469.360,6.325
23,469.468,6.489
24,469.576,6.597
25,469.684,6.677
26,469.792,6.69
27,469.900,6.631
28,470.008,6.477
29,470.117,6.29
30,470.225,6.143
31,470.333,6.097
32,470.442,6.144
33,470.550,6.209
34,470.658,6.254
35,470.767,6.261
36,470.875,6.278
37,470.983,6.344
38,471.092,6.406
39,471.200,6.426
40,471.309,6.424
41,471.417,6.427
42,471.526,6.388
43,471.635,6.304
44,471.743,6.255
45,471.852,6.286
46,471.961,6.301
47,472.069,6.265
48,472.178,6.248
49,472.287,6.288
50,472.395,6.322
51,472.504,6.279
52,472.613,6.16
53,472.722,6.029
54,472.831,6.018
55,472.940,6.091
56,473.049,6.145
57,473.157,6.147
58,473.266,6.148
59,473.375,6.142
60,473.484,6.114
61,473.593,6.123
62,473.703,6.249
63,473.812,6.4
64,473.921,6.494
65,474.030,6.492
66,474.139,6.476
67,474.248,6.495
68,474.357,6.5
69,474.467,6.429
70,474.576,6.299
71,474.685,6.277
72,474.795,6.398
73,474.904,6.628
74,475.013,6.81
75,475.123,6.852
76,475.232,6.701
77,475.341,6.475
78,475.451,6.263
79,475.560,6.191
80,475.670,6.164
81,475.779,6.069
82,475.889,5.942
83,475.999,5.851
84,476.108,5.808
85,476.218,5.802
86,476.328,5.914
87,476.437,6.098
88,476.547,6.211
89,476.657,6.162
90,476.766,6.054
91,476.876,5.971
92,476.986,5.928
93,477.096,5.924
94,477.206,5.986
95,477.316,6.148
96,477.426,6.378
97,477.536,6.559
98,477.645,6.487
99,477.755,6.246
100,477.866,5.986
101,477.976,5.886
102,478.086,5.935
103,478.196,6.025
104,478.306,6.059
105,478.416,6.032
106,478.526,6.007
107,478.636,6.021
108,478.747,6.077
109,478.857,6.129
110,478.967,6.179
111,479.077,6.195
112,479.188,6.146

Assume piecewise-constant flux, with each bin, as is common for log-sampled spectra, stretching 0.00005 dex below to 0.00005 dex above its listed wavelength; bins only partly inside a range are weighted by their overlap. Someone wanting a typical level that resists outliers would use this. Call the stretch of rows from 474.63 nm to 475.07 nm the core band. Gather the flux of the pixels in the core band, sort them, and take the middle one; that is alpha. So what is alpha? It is 6.5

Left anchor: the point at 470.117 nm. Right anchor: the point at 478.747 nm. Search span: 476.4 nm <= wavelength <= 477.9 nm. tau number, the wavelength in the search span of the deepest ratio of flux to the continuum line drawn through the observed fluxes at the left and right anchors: 477.096 nm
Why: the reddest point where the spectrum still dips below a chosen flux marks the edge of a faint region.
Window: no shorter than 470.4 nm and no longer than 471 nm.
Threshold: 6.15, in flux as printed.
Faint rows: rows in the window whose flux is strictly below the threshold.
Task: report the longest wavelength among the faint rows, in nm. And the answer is 470.442 nm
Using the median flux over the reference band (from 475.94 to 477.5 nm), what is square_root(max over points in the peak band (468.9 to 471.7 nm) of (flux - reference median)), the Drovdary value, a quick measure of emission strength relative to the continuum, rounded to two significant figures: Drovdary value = 0.84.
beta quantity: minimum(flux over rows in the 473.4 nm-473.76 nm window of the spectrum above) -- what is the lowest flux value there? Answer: 6.114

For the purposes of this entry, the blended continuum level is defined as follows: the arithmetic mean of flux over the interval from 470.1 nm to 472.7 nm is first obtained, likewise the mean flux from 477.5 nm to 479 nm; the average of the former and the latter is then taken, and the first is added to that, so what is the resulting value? 12.5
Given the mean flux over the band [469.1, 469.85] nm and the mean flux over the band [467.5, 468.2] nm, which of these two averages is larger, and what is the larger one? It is 6.81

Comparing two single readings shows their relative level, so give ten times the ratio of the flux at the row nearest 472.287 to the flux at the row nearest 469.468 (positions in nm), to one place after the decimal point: 9.7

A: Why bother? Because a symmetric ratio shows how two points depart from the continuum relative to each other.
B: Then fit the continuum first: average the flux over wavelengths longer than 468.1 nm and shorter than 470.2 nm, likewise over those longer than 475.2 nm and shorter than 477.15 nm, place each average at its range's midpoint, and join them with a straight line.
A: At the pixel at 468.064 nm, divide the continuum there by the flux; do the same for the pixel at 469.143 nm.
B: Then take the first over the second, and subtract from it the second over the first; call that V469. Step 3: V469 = -0.28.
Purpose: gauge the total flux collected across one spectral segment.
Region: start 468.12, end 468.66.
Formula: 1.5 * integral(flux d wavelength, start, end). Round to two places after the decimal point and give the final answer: 5.58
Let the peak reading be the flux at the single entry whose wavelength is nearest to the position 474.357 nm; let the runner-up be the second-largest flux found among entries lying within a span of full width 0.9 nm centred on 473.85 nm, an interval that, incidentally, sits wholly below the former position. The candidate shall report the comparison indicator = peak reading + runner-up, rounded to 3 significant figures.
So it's 13.0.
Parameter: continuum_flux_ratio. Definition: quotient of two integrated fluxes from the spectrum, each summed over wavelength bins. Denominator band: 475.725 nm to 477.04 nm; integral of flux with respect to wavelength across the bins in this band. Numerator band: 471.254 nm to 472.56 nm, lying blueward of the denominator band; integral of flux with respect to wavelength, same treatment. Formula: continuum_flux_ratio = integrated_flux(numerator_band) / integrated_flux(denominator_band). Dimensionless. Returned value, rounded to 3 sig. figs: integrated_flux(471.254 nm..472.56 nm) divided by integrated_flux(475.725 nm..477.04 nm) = 1.05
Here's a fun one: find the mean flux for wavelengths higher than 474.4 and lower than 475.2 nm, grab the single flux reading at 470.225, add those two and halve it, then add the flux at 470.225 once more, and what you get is 12.5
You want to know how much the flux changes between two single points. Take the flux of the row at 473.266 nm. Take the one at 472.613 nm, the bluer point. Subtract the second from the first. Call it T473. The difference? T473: -0.012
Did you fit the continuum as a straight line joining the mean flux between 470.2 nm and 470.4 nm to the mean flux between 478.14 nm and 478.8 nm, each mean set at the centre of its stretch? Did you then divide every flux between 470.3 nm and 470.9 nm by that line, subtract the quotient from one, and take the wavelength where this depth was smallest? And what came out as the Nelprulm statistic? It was 470.875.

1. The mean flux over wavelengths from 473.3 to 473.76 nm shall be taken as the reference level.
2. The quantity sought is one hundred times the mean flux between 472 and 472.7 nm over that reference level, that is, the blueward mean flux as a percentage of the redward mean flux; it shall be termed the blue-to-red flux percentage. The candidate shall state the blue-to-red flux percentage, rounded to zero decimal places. 102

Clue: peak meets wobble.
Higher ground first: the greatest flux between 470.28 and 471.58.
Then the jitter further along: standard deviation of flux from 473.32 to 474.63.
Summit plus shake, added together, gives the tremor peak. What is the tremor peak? 6.58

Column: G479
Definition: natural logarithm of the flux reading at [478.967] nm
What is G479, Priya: 1.82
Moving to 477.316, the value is 1.82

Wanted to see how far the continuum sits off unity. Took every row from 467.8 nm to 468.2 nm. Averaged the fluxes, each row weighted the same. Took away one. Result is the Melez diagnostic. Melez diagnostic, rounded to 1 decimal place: 5.9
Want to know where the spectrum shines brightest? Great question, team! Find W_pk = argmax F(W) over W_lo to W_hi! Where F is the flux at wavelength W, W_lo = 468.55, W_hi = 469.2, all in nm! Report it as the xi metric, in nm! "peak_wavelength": 468.604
